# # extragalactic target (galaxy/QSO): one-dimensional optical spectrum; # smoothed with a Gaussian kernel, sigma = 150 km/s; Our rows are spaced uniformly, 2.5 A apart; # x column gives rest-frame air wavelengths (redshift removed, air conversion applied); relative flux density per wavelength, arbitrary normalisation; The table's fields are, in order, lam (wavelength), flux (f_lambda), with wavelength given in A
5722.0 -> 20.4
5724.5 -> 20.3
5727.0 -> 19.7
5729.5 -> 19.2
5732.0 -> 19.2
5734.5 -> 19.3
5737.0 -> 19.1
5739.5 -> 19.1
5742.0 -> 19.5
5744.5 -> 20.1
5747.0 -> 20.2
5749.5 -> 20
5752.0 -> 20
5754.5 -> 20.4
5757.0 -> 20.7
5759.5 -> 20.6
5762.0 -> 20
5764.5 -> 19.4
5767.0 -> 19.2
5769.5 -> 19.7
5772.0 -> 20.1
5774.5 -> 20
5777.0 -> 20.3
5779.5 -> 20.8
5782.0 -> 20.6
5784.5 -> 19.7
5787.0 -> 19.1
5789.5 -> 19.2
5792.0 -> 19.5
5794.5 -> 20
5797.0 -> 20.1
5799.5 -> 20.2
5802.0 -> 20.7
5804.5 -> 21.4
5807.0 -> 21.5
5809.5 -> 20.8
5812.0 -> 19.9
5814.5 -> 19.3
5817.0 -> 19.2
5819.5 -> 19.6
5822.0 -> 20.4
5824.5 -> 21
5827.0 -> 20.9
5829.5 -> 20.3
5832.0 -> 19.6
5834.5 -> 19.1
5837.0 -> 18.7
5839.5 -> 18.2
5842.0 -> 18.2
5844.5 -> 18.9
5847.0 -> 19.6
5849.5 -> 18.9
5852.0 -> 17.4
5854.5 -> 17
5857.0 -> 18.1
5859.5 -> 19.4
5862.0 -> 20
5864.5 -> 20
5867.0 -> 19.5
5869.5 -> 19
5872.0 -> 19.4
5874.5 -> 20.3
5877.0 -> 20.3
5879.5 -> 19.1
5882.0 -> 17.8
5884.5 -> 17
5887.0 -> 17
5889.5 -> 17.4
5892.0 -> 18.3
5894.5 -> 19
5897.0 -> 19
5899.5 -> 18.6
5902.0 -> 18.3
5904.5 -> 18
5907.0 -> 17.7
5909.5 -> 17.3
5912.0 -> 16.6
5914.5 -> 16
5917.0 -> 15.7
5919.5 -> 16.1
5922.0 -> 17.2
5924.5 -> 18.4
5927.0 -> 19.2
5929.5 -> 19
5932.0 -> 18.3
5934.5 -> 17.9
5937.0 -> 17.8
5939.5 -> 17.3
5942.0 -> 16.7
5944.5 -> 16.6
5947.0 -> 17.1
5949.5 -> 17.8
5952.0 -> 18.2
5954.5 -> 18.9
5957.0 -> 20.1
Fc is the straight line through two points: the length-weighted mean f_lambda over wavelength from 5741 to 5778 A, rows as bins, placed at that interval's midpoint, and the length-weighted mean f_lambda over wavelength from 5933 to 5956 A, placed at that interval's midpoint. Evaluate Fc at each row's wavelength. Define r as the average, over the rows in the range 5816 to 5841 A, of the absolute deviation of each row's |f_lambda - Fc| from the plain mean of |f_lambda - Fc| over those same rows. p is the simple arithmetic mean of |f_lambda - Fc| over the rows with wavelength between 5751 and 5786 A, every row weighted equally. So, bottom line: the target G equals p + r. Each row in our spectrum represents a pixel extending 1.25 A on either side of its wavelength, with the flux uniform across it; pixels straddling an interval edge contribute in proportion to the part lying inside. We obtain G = 0.98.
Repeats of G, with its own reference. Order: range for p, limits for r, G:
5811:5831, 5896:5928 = 1.49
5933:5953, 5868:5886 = 1.00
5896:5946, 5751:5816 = 1.25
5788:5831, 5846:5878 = 1.42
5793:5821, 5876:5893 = 1.33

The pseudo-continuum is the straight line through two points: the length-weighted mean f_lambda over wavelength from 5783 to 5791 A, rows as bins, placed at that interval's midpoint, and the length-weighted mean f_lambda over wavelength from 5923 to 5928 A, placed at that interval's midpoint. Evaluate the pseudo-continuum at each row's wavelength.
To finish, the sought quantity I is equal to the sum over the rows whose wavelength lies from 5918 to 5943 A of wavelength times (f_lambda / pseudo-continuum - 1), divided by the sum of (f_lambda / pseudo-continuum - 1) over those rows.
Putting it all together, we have 5930.7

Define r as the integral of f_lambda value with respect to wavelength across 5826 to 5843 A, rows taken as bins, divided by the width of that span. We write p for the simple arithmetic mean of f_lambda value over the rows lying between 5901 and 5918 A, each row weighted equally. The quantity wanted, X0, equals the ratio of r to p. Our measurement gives 1.13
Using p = 17.09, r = 19.3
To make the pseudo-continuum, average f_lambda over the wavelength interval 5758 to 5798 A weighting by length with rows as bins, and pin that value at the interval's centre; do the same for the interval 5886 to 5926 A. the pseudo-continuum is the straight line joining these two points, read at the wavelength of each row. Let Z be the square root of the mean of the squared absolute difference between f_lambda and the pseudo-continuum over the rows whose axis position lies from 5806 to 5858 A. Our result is 1.07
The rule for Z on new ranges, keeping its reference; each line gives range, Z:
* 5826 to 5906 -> 1.11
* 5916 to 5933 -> 1.45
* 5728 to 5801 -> 0.79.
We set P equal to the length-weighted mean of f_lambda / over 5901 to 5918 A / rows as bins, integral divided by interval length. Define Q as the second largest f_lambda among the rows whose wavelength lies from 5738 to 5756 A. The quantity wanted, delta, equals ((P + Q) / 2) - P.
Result 1.6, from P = 17.1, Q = 20.2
